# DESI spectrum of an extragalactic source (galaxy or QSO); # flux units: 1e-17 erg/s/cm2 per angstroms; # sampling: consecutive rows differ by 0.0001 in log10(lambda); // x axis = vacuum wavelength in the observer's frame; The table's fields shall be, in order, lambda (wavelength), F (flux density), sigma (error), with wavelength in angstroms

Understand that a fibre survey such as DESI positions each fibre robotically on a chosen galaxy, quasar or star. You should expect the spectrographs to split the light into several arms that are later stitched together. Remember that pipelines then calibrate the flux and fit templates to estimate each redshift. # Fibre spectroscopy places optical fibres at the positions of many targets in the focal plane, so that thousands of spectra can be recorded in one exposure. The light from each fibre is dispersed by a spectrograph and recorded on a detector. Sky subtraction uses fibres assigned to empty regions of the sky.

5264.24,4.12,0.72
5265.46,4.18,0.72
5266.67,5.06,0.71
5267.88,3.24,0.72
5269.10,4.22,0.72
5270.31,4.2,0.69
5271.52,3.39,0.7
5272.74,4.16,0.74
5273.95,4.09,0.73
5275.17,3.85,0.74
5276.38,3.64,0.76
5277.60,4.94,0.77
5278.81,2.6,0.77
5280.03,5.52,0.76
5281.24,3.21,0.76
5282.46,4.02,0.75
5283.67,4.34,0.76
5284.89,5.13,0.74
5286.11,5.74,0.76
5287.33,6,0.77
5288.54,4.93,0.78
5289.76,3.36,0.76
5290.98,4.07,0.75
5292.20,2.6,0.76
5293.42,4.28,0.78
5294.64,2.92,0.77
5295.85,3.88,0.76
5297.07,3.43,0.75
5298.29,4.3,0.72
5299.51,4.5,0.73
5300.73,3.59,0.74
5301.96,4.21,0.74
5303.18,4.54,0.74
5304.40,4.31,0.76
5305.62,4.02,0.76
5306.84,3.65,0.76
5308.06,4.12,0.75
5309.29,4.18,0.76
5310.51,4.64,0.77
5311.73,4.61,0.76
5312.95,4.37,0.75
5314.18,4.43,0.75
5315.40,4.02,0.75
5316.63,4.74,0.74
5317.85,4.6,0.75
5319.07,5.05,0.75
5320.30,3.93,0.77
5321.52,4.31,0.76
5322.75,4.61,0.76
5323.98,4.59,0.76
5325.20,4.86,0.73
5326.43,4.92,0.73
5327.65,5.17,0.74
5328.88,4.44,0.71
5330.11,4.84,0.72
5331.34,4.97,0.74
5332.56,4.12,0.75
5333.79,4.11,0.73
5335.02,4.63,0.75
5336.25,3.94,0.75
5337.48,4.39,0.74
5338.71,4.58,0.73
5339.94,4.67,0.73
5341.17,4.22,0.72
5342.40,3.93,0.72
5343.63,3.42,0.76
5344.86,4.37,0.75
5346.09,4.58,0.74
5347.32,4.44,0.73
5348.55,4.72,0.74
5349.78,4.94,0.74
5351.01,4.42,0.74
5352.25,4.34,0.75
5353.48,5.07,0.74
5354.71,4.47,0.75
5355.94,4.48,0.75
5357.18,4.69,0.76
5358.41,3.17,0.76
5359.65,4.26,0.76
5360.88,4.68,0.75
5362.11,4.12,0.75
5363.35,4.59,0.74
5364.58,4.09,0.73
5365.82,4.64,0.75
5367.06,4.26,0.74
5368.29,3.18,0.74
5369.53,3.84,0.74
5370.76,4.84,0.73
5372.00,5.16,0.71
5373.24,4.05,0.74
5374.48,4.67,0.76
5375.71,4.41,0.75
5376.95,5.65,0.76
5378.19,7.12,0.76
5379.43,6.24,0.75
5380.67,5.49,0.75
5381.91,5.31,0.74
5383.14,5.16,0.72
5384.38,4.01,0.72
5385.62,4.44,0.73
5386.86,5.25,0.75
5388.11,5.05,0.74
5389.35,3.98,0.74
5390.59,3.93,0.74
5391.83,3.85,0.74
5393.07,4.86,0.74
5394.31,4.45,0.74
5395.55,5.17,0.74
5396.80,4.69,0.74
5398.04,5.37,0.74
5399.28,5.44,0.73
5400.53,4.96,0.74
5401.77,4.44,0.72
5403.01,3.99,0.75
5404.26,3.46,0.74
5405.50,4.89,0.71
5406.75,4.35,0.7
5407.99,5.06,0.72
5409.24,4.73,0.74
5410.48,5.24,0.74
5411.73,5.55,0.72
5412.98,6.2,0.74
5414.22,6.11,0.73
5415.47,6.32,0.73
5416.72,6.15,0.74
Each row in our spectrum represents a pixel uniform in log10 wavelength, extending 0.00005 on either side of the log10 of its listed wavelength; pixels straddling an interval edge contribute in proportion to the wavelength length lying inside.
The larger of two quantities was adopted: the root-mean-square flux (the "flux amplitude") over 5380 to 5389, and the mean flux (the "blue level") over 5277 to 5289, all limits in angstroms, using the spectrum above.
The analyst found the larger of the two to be 4.98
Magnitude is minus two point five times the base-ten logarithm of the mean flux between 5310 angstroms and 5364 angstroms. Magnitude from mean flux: -1.62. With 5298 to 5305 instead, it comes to -1.57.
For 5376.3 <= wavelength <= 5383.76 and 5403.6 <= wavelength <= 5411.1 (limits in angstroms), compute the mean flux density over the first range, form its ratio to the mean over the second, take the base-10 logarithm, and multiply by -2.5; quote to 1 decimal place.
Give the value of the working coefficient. -0.3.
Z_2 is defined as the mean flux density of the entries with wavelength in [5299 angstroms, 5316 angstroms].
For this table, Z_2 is 4.23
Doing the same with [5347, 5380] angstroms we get 4.61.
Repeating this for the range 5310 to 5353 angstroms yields 4.48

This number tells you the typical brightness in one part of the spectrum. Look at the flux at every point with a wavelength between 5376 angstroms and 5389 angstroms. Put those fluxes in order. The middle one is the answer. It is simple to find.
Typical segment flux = 5.28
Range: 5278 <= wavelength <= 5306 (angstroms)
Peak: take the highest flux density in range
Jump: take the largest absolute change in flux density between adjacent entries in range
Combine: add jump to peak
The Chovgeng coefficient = 8.9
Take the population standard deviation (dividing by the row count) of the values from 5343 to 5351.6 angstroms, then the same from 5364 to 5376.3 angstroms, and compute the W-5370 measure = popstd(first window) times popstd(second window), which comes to 0.24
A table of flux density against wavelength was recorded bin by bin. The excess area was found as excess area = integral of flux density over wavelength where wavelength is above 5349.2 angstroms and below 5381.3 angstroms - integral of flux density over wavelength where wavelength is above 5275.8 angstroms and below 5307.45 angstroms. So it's 18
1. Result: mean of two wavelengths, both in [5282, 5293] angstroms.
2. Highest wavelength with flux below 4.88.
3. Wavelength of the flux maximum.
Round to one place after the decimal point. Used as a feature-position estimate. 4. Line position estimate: 5289.8 angstroms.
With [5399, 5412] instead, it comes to 5410.5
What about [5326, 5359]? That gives 5343.0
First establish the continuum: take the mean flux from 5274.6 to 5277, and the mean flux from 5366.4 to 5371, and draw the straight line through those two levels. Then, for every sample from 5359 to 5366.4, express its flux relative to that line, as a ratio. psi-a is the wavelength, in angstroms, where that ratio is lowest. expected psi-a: 5364.58 angstroms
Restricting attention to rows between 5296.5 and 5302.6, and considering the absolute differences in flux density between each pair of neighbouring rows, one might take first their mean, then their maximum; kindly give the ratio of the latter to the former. 1.40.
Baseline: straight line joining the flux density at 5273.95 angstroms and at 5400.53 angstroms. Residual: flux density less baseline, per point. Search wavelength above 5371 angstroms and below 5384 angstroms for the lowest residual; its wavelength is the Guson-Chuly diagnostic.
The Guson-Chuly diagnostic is 5373.24 angstroms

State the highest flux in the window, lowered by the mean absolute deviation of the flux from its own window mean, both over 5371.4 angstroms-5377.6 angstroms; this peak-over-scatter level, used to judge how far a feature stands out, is 5.16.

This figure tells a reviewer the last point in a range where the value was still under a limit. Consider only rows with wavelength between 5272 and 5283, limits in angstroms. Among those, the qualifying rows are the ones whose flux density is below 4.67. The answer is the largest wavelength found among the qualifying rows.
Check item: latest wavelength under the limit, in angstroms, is 5282.46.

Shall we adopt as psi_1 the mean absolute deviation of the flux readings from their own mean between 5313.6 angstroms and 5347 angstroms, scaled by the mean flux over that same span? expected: 0.072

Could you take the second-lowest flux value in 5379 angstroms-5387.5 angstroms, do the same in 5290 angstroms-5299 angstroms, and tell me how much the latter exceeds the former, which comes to -1.5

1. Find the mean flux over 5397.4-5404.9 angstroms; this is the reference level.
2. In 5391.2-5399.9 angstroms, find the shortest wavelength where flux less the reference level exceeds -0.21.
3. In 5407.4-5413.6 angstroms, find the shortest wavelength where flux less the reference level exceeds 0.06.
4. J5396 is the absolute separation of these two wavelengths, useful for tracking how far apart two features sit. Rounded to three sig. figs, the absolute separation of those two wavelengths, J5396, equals 14.9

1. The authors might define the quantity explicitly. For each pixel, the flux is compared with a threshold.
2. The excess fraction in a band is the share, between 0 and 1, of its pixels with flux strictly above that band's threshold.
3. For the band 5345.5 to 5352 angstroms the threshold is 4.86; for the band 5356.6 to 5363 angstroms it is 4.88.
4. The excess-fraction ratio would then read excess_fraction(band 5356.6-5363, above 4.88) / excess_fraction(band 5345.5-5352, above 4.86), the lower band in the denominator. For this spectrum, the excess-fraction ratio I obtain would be 0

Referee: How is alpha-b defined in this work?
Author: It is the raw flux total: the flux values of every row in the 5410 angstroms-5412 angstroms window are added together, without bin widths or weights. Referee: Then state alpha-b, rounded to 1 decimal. 10.8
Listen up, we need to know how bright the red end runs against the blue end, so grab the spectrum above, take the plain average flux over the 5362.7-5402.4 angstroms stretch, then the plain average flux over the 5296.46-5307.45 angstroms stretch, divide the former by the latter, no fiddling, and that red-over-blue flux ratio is 1.174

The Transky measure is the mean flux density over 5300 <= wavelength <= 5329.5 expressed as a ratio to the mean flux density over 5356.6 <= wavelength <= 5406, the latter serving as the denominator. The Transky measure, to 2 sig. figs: 0.95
